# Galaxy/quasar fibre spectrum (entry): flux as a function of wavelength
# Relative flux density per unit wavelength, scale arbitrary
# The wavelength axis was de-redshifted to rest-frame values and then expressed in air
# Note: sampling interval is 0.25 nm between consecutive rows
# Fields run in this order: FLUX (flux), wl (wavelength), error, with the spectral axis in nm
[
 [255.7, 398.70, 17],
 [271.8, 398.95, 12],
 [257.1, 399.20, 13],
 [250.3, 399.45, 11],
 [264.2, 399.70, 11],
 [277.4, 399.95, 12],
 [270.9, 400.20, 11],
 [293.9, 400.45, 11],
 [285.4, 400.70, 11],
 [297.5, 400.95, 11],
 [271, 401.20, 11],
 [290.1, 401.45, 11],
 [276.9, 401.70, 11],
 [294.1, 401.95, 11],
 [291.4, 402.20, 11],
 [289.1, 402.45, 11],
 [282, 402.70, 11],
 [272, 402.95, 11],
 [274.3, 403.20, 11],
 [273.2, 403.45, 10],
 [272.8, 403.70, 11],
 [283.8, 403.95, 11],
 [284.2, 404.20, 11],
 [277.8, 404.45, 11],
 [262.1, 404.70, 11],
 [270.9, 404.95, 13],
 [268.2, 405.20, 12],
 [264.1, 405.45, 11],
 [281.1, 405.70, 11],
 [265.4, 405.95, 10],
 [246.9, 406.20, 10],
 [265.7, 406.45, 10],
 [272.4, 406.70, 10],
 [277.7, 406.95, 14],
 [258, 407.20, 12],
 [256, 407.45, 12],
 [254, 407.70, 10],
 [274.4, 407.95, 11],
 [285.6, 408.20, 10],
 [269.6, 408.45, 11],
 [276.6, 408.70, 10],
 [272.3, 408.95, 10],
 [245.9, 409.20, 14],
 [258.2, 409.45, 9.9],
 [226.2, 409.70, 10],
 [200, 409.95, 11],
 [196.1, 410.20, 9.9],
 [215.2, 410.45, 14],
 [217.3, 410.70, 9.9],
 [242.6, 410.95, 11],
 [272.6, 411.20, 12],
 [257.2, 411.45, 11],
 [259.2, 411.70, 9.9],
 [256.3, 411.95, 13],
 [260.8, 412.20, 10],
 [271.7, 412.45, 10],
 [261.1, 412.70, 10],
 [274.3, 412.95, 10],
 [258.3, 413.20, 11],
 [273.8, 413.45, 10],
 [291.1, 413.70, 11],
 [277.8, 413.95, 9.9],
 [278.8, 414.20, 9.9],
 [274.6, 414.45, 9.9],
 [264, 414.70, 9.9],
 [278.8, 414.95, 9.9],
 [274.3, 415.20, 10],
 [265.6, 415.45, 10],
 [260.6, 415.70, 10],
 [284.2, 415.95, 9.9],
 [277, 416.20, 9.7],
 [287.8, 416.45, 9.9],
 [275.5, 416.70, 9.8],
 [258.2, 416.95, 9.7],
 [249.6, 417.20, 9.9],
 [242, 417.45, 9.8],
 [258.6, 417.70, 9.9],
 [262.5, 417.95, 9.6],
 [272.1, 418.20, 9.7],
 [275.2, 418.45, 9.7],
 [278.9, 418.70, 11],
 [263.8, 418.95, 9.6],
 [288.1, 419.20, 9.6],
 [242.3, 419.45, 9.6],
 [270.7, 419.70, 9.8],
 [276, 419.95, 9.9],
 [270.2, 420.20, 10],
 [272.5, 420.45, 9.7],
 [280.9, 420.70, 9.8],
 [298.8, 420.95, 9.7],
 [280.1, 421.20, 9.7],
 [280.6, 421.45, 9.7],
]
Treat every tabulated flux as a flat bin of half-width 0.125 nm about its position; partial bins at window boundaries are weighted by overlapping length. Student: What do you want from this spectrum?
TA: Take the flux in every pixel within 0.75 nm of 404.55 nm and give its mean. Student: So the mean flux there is 275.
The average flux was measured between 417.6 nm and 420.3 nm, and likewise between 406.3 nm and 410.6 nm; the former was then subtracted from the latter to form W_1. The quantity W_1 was -16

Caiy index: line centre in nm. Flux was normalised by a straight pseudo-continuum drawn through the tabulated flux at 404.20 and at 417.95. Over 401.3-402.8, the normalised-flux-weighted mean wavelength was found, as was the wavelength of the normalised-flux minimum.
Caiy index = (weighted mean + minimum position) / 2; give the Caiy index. 401.89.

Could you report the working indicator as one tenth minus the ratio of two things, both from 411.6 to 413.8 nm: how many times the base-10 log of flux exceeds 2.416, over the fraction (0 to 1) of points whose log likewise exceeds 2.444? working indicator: -54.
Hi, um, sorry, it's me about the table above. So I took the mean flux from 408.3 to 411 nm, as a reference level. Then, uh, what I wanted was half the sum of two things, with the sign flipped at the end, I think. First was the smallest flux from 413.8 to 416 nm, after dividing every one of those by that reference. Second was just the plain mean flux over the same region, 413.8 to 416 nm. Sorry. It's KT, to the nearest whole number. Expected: -137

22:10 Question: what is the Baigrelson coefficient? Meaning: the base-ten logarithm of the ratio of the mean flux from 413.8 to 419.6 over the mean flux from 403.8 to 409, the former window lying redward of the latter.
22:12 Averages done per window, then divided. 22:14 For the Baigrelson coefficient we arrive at -0.001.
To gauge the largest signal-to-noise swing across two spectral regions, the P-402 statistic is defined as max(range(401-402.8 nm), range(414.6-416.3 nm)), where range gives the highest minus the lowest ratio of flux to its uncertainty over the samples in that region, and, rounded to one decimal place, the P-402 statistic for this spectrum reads 2.6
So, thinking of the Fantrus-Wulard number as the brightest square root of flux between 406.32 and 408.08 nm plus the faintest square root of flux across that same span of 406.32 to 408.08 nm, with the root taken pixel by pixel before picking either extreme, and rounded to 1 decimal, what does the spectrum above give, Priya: 32.6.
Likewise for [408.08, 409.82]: 31.9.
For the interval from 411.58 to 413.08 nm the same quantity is 32.6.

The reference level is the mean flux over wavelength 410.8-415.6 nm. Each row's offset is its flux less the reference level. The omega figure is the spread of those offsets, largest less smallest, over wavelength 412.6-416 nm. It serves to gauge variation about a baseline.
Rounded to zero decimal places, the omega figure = 33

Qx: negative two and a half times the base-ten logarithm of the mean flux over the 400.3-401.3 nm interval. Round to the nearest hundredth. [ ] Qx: -6.14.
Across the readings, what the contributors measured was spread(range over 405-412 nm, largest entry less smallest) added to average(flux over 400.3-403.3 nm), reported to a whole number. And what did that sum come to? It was 374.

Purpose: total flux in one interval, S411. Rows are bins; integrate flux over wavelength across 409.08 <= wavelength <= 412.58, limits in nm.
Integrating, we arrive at 845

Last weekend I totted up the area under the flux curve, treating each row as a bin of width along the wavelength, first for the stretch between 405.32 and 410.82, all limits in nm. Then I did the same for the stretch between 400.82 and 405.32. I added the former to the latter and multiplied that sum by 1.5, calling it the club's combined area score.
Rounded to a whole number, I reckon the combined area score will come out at 3979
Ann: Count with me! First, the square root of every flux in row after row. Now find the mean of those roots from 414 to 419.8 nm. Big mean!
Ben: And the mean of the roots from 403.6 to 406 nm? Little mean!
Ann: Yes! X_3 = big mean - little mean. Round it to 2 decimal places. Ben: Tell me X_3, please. -0.13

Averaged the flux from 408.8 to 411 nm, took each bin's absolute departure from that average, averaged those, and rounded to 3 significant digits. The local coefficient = 21.6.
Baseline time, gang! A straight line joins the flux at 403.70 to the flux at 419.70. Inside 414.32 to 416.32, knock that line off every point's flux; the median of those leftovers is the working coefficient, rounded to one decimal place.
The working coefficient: 3.1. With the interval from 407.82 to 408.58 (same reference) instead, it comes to 2.2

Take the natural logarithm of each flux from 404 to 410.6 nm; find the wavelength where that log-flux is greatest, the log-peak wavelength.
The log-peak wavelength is 408.20 nm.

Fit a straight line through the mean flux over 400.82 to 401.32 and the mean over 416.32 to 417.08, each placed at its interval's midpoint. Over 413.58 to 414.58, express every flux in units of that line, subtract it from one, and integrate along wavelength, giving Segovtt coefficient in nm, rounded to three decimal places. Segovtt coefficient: -0.018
